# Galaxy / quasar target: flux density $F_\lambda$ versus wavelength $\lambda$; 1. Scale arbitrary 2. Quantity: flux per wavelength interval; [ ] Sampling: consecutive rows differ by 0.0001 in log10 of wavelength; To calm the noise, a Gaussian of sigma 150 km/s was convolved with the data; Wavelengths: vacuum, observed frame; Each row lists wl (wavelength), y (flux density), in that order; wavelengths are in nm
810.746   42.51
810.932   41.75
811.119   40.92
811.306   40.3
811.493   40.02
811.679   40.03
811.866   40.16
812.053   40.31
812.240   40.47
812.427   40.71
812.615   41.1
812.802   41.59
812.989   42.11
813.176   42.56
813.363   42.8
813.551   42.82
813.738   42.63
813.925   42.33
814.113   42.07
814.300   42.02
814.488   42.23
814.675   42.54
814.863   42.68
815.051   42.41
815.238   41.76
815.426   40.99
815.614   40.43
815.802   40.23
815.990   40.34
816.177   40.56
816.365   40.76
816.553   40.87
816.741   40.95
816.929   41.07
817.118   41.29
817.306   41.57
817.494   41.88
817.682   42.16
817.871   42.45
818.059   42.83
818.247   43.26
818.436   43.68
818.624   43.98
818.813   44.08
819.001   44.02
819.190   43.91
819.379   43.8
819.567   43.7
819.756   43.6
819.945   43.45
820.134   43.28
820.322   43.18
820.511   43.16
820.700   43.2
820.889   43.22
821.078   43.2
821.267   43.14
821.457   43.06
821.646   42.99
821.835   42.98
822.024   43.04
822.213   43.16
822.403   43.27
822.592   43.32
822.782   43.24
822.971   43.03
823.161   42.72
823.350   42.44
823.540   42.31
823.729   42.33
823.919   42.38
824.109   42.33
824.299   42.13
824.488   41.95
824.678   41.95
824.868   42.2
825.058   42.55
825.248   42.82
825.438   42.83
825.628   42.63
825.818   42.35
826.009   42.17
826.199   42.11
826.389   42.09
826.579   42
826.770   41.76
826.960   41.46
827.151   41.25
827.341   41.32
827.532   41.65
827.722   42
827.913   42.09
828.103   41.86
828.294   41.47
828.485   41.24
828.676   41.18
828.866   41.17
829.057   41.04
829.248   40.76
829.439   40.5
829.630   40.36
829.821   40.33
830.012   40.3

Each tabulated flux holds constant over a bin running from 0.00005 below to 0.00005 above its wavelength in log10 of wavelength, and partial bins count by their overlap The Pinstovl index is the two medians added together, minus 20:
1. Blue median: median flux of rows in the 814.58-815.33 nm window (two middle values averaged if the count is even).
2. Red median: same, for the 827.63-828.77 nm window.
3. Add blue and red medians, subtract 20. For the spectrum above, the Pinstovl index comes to 64.1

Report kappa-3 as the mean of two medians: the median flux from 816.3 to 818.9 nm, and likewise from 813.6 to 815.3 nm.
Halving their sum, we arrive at 42.2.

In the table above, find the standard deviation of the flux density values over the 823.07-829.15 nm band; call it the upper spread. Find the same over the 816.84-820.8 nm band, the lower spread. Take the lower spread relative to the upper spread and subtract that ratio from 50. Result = 48.2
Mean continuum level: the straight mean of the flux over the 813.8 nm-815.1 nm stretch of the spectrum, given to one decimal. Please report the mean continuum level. 42.3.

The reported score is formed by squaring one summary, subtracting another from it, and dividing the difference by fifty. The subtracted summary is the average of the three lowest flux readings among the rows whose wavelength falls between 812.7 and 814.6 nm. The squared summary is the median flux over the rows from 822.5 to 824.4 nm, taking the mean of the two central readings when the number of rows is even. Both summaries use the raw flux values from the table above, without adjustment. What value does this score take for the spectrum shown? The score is 35.1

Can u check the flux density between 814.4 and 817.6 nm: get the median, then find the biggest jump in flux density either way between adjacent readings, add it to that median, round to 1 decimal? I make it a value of 41.8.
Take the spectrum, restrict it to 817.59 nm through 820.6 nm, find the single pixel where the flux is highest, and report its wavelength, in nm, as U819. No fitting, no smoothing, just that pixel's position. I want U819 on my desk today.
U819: 818.813 nm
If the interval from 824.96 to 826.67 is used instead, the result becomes 825.438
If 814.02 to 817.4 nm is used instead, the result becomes 814.863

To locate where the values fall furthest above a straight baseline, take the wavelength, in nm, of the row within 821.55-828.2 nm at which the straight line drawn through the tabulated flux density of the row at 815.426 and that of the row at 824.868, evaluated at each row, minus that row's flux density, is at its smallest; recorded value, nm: 822.592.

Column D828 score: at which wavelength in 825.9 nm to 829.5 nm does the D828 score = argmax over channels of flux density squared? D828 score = 826.009 nm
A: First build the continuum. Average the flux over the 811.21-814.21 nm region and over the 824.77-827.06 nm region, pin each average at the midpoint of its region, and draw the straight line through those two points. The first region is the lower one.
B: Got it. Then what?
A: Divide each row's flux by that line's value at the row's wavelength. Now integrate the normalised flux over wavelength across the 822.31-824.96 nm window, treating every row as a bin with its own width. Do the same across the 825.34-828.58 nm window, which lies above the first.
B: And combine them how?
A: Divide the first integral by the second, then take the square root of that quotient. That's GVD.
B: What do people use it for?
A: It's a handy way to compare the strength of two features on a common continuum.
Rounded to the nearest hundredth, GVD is 0.91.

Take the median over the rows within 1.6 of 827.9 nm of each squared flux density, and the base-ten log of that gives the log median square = 3.24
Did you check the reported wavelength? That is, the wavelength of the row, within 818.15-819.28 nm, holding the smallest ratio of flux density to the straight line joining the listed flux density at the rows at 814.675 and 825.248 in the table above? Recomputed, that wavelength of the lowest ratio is 818.247 nm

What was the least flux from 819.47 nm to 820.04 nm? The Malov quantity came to 43.45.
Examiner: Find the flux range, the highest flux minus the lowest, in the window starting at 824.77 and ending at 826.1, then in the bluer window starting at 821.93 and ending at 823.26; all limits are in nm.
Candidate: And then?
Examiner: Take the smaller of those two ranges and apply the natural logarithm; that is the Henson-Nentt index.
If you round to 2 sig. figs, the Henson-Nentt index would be -0.51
